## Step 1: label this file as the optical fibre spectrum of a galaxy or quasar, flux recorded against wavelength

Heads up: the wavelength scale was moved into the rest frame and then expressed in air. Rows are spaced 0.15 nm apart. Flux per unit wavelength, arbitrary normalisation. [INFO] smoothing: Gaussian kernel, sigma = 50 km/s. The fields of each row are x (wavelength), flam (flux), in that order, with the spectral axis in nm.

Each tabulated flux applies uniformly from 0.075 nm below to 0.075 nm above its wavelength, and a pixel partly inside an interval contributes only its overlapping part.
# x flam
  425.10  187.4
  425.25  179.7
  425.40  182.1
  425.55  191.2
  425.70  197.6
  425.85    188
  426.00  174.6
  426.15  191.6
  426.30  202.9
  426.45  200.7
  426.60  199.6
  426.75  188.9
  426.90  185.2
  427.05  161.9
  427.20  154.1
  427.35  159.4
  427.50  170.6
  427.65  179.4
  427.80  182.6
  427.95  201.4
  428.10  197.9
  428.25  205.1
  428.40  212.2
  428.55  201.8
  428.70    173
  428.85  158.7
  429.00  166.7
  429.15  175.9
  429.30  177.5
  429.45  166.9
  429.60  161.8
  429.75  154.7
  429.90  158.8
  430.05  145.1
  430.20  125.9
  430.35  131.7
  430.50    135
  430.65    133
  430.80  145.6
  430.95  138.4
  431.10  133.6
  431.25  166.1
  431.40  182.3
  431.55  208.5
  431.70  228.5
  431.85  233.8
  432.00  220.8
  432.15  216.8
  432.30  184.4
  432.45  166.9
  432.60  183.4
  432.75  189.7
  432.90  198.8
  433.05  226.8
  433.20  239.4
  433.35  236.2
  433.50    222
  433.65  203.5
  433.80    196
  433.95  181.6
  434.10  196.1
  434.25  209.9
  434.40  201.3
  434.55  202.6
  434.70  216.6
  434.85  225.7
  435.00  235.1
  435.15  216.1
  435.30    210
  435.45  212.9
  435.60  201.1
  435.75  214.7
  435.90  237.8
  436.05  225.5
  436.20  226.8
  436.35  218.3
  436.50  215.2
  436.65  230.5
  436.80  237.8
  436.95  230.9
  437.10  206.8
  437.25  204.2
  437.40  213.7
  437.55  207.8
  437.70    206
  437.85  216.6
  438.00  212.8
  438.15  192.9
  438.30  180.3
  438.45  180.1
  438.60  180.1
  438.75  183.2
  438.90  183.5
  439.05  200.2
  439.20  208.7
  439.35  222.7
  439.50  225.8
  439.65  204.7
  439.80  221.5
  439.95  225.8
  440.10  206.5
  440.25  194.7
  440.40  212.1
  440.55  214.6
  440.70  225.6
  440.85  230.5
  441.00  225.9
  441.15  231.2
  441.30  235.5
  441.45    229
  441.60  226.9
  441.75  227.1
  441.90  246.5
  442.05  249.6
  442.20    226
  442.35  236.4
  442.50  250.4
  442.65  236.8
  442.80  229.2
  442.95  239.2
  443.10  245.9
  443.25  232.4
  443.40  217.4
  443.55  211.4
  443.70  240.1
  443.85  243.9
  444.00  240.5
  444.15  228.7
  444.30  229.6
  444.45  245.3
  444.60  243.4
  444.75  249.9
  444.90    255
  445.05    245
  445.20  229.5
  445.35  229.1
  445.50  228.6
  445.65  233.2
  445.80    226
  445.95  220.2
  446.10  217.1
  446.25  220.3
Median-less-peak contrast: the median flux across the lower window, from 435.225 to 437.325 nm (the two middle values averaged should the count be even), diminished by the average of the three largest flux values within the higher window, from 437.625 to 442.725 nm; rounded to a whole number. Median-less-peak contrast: -32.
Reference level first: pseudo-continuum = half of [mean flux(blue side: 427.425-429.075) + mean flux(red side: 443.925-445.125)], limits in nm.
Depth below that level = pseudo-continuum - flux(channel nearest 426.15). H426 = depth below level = 23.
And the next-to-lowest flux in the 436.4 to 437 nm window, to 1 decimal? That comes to 230.5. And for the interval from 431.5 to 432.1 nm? 220.8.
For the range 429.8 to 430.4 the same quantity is 131.7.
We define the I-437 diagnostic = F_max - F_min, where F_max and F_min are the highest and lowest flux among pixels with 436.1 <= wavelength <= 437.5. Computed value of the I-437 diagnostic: 34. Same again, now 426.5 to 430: 58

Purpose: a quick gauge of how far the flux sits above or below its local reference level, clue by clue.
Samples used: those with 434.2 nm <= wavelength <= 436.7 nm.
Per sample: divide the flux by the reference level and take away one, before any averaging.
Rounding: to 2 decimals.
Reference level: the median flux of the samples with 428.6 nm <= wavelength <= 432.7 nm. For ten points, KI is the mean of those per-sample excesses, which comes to 0.31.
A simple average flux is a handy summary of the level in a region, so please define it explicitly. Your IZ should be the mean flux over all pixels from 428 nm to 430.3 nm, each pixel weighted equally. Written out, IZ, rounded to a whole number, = 172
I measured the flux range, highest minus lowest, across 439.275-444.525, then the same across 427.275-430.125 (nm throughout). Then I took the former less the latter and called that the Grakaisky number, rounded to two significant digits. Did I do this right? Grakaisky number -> -11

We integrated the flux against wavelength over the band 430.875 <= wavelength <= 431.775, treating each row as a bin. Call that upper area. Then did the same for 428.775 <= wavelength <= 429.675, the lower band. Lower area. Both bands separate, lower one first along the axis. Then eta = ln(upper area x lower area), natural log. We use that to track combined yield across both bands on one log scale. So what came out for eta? 10.1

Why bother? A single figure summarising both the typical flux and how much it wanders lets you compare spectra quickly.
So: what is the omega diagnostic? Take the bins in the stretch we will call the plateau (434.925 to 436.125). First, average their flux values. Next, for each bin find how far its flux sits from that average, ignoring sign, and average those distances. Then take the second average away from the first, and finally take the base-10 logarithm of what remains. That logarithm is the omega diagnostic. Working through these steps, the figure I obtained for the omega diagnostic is 2.32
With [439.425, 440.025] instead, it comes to 2.33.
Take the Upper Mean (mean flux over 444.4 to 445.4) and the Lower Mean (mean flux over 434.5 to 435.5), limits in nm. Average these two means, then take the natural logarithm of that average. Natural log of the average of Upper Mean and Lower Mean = 5.44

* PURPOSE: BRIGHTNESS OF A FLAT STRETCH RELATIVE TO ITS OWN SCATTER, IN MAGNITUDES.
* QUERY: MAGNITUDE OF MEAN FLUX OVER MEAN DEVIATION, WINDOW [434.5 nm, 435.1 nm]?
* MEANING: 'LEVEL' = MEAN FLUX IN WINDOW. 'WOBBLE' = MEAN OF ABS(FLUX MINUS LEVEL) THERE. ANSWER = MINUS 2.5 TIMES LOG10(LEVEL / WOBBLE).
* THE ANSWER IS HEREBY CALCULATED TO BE -3.3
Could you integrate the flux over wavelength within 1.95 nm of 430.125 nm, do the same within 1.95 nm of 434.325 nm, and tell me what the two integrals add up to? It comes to 1488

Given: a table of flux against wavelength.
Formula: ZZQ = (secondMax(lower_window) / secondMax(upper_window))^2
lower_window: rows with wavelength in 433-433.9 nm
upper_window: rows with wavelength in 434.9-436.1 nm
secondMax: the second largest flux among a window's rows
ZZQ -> 1.01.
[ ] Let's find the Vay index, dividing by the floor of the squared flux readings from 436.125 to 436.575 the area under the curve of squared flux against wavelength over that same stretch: 0.471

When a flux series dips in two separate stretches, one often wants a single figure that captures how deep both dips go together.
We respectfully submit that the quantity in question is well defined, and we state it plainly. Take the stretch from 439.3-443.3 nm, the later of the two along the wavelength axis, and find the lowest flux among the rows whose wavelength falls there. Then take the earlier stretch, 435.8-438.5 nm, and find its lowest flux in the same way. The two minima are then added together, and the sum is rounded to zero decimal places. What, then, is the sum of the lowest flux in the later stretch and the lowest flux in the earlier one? 375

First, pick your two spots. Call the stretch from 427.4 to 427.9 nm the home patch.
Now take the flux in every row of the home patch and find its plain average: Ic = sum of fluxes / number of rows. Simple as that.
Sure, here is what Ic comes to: 178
